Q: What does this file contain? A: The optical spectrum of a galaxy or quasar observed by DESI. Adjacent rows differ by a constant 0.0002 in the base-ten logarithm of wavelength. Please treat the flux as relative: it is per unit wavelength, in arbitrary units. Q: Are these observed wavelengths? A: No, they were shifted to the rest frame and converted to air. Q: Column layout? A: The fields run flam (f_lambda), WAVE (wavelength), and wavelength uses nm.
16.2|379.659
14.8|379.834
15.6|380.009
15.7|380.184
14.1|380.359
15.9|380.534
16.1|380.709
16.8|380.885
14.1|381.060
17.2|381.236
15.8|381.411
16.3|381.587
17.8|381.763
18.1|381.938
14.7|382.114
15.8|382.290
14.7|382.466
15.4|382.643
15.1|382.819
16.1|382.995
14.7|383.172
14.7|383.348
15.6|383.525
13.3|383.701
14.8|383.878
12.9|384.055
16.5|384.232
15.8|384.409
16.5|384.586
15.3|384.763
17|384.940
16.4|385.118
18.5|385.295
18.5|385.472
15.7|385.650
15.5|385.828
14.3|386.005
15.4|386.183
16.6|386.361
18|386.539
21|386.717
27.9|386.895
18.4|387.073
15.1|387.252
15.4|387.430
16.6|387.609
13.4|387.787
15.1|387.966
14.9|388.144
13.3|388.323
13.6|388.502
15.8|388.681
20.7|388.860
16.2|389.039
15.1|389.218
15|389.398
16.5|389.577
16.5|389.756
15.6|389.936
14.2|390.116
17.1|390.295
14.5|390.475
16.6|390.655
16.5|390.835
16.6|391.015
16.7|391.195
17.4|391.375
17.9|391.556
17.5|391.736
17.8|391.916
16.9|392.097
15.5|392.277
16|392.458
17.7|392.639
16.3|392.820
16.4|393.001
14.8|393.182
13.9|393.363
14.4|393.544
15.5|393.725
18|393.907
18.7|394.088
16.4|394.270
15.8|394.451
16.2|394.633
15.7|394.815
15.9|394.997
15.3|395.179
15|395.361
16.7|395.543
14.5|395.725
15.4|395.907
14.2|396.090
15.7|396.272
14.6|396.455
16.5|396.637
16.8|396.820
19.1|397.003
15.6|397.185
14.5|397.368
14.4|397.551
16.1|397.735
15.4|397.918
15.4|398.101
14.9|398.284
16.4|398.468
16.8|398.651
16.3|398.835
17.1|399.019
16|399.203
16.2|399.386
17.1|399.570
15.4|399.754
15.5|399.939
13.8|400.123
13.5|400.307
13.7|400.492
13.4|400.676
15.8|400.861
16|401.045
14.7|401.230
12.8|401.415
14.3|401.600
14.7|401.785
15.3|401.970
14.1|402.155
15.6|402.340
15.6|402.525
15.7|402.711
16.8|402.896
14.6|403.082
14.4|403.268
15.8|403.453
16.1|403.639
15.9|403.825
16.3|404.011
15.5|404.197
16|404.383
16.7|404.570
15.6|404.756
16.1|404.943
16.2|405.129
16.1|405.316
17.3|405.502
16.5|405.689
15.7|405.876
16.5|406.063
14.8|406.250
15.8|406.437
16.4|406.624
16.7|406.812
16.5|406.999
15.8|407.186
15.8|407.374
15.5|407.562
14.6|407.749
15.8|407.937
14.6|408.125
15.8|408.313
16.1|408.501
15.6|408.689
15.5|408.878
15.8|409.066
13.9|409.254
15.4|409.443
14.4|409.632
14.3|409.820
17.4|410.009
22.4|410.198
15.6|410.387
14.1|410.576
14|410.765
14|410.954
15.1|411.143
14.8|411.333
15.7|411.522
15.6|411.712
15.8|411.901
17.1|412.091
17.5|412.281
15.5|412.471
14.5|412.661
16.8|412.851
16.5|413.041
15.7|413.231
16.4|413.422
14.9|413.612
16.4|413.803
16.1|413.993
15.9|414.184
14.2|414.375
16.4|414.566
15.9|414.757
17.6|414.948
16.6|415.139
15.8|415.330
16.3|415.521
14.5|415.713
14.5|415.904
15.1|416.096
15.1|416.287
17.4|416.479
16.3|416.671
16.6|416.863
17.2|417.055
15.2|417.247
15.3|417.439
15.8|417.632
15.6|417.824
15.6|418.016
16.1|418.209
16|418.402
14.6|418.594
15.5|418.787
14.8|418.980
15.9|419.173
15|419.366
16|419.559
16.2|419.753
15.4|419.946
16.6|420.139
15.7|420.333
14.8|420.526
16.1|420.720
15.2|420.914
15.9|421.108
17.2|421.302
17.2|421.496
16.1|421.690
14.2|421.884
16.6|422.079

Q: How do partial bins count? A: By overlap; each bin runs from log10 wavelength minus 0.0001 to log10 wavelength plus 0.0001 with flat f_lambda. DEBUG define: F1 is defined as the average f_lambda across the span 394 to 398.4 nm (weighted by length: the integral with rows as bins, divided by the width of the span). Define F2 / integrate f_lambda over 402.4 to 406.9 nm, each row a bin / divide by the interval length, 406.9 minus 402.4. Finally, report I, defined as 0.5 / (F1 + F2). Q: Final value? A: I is 0.0158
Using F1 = 15.8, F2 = 16.0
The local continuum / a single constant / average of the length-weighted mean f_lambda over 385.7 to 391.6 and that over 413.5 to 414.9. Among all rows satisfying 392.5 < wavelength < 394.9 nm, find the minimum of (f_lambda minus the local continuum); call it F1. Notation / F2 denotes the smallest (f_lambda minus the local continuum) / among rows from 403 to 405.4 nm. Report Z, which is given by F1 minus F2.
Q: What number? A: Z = -0.5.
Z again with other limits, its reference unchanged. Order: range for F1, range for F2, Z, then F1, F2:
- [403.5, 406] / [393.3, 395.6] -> 1.6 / -0.6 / -2.2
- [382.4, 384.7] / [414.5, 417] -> -1.6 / -3.2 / -1.6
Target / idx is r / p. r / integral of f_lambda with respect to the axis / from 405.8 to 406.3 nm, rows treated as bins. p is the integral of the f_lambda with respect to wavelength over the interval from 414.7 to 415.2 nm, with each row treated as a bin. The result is 0.94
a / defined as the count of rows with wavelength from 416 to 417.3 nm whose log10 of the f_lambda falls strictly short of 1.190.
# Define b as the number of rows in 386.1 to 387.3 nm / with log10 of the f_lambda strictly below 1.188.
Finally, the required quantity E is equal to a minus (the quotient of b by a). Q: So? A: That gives 2.3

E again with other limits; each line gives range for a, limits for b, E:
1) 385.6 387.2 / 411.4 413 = 1.5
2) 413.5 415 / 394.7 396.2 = -0.5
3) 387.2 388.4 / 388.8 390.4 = 5.5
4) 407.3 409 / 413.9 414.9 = 1.5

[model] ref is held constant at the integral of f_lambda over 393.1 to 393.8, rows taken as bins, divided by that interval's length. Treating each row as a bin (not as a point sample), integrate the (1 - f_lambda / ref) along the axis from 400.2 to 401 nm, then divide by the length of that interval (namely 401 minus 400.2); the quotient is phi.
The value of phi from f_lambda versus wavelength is 0.030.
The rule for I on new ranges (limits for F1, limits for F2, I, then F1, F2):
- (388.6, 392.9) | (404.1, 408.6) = 0.0154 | 16.5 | 15.9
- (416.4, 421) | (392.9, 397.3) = 0.0158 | 15.8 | 15.9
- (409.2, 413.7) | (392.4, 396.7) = 0.0158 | 15.7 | 15.8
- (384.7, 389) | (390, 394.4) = 0.0151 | 16.8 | 16.4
